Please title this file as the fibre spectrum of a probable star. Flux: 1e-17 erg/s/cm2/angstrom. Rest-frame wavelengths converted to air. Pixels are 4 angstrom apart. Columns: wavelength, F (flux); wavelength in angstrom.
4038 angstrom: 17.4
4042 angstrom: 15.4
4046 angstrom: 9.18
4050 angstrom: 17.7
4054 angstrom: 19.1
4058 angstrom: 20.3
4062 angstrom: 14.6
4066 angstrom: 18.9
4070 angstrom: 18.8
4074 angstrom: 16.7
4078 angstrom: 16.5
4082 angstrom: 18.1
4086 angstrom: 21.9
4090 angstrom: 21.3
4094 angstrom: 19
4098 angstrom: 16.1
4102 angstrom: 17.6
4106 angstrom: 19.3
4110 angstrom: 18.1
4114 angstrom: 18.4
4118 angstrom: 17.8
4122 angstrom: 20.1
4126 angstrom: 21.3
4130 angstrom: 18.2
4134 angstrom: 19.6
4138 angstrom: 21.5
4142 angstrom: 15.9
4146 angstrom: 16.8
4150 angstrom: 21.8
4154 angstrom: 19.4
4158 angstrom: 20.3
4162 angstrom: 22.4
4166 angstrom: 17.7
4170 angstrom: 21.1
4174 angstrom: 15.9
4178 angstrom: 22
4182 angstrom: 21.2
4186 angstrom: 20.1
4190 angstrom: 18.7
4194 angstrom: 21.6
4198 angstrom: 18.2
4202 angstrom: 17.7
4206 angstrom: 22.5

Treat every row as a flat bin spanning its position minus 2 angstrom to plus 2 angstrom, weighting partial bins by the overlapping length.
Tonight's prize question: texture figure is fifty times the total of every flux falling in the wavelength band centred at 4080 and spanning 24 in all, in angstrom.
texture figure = 5665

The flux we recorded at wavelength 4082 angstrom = 18.1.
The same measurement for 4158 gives 20.3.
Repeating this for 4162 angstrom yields 22.4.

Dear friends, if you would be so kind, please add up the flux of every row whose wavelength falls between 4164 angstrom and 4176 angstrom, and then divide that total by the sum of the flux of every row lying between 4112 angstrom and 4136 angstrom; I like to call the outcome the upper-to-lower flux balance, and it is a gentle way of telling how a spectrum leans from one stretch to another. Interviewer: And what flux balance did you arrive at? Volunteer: 0.5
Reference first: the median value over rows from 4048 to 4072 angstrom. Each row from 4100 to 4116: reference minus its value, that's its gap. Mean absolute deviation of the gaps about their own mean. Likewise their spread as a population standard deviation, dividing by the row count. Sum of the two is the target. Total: 1.1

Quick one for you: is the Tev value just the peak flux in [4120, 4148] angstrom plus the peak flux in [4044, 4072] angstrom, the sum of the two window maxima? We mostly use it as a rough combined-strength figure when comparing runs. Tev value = 41.8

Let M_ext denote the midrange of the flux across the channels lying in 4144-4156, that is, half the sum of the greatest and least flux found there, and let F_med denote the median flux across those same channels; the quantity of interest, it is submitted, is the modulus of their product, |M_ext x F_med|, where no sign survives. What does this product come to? 374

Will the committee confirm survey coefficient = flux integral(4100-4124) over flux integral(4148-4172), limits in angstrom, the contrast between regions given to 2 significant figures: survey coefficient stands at 0.91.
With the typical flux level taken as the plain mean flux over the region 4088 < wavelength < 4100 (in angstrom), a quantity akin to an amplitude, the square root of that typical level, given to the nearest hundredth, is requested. 4.34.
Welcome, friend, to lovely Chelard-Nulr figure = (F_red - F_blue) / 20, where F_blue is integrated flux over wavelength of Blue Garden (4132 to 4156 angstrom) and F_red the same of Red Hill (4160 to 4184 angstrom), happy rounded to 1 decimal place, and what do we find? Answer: 1.1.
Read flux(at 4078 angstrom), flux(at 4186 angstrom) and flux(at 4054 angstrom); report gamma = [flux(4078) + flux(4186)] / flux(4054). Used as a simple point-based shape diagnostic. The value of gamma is 1.9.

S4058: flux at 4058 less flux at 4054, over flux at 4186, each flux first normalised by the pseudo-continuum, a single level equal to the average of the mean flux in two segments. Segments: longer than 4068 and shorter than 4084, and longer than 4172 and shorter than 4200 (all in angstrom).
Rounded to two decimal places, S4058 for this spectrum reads 0.06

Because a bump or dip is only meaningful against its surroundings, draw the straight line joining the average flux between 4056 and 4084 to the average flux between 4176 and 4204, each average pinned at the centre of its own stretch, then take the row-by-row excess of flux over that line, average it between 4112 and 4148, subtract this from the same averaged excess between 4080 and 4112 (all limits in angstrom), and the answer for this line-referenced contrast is 0.71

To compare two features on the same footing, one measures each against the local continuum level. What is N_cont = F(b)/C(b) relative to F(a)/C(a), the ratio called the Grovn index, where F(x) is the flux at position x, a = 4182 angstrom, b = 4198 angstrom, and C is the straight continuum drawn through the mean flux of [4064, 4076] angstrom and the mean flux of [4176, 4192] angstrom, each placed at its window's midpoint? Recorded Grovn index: 0.84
